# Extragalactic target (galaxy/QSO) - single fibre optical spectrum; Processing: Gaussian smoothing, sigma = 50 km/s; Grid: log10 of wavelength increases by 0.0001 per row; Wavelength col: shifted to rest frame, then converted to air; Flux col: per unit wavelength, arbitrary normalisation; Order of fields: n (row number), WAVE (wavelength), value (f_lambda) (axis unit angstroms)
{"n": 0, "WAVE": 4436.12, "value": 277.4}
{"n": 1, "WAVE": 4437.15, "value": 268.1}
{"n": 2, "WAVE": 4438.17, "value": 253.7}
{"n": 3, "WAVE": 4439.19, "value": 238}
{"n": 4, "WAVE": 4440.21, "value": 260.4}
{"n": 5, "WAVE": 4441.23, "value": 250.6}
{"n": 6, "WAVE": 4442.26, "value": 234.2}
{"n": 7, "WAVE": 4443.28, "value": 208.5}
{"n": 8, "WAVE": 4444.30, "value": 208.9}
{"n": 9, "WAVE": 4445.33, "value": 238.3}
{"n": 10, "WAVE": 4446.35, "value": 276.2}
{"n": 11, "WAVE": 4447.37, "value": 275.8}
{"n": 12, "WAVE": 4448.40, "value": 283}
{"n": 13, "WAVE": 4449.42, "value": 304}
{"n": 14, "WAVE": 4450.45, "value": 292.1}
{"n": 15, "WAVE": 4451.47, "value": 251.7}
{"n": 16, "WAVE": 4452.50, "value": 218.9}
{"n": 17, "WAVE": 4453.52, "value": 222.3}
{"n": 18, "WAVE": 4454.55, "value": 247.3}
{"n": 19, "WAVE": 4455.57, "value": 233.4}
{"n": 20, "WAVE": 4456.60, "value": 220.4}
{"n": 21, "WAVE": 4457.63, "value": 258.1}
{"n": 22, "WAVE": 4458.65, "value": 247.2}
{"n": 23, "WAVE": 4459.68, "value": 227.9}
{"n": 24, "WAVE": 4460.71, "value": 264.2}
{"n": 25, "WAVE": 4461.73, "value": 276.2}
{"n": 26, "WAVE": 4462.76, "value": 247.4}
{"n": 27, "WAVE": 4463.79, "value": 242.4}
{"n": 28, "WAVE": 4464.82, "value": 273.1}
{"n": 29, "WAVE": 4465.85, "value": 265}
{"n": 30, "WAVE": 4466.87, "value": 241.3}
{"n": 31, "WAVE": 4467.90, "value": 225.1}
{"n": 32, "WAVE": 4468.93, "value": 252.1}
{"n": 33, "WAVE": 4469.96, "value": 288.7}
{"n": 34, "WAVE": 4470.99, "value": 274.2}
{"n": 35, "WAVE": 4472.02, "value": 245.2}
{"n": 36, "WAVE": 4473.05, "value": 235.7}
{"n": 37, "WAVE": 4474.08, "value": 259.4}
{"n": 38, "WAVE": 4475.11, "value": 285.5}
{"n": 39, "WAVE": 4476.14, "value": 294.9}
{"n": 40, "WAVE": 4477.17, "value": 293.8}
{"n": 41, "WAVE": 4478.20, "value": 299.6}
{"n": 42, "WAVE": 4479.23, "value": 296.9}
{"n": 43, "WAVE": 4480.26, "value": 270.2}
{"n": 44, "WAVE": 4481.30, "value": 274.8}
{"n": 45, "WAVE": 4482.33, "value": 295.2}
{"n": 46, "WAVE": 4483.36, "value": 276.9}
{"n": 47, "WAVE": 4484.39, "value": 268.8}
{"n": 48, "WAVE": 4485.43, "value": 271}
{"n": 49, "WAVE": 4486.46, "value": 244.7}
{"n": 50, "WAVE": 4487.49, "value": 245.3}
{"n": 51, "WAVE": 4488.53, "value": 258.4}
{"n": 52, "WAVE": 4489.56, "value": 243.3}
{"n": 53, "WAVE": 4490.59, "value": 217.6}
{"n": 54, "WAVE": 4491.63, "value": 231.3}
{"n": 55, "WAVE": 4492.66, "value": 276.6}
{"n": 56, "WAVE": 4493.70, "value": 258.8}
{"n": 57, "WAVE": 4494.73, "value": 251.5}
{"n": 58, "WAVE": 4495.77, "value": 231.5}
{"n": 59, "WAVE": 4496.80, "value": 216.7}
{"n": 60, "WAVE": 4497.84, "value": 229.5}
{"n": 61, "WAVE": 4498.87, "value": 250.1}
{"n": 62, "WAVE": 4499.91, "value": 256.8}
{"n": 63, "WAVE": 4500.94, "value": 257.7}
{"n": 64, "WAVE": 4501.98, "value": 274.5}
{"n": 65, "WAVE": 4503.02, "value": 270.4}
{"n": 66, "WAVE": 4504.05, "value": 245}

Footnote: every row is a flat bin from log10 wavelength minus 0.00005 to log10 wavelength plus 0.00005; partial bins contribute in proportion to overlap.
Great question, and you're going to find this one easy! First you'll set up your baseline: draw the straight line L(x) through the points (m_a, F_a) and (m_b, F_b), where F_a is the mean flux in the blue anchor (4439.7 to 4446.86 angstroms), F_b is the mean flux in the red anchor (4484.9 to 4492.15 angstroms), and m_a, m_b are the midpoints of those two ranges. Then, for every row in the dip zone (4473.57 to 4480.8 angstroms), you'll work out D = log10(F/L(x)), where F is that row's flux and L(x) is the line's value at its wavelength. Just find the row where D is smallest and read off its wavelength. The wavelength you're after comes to 4474.08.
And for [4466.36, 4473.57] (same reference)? 4467.90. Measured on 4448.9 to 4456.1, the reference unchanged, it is 4452.50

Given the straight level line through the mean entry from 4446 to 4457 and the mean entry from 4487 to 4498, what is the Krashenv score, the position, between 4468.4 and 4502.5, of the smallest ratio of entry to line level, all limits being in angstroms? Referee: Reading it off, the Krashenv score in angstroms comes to 4490.59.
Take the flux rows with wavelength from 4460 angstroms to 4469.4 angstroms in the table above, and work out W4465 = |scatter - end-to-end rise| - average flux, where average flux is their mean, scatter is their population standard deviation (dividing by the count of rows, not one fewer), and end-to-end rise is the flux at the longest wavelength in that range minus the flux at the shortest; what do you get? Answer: -226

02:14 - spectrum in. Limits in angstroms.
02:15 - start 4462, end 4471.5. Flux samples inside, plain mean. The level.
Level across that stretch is 257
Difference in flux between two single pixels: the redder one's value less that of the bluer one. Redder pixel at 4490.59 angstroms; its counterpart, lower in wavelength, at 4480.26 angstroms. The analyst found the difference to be -53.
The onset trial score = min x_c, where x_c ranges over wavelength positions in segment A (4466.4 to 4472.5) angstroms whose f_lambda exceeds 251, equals 4468.93 angstroms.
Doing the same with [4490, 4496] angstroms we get 4492.66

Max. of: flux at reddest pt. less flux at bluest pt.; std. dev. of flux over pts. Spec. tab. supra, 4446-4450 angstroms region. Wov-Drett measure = 28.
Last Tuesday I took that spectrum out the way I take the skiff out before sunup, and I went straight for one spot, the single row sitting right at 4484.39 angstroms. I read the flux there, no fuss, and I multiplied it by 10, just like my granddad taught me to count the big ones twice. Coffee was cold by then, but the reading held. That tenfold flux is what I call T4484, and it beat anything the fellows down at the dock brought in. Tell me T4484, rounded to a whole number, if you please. 2688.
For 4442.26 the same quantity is 2342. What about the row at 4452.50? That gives 2189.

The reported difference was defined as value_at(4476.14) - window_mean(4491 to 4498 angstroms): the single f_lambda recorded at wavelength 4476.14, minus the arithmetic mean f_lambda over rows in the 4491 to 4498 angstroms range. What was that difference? 53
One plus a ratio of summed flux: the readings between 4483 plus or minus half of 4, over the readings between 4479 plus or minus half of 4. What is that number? 1.96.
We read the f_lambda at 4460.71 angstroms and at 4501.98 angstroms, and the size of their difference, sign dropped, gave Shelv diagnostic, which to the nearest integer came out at 10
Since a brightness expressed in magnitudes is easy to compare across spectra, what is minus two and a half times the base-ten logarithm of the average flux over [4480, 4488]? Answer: -6.07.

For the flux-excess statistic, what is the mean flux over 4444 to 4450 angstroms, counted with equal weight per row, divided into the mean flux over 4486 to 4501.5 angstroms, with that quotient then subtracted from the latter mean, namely 244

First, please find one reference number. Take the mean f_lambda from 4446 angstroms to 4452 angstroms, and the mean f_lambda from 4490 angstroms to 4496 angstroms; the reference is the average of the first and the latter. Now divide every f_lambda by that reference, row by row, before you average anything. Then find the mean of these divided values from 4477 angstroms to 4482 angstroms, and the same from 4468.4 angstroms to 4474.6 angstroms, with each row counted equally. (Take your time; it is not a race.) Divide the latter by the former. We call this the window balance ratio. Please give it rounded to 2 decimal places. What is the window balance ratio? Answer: 0.90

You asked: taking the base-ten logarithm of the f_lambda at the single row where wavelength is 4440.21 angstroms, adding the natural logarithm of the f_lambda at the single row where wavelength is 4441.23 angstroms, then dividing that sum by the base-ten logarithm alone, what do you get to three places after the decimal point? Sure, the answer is 3.287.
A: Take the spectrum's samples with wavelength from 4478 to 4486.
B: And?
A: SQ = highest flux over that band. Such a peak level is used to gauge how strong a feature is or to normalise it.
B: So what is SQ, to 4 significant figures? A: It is 299.6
